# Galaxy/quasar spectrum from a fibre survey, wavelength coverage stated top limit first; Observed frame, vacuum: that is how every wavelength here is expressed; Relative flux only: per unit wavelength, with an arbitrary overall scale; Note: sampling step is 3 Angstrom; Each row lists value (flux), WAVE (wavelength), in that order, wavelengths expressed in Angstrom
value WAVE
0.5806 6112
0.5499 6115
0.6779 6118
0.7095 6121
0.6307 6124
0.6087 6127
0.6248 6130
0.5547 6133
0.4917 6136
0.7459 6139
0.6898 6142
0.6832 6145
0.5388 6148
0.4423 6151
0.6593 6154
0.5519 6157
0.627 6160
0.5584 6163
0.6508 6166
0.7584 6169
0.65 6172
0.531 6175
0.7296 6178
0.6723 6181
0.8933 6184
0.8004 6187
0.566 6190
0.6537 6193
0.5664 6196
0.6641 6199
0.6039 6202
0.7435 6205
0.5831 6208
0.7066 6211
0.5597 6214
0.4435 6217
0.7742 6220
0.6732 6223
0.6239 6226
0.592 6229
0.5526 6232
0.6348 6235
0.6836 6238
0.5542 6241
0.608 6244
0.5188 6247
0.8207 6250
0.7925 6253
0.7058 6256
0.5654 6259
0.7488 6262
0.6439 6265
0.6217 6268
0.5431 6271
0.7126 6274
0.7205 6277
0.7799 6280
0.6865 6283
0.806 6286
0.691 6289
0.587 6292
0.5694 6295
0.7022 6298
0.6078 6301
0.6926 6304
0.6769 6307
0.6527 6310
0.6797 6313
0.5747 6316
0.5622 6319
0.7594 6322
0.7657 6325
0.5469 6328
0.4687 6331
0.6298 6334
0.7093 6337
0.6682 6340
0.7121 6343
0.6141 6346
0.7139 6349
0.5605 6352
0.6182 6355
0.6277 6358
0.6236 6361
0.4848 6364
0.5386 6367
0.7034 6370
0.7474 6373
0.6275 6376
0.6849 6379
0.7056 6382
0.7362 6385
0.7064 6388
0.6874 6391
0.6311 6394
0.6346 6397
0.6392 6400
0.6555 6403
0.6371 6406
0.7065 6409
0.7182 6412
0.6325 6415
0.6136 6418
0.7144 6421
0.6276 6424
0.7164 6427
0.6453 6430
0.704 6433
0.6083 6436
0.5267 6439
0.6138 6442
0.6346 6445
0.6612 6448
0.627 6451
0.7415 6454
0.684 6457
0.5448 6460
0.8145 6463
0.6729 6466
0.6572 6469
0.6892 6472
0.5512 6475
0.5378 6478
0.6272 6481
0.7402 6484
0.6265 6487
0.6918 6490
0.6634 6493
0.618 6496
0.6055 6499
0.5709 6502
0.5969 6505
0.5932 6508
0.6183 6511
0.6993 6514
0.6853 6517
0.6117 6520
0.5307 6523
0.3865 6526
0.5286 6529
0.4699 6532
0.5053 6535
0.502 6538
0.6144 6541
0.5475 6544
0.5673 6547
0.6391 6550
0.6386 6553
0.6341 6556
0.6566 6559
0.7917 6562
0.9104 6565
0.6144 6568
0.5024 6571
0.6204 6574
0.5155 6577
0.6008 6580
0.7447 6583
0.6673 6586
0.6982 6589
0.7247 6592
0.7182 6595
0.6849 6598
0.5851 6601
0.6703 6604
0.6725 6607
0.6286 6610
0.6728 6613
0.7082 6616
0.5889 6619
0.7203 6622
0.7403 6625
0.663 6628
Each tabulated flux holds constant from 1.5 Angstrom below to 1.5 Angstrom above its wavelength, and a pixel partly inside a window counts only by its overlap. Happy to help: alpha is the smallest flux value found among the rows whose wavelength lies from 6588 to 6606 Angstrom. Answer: 0.5851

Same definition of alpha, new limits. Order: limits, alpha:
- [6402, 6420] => 0.6136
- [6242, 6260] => 0.5188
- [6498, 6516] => 0.5709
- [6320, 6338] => 0.4687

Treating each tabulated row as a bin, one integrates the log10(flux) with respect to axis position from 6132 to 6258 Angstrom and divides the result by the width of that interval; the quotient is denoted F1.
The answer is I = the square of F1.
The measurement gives 0.040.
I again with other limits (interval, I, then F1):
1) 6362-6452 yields 0.035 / -0.19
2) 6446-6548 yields 0.048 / -0.22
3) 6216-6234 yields 0.047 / -0.22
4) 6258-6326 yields 0.032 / -0.18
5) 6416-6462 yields 0.037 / -0.19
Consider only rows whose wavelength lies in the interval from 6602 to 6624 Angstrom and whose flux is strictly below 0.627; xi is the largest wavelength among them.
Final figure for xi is 6619 Angstrom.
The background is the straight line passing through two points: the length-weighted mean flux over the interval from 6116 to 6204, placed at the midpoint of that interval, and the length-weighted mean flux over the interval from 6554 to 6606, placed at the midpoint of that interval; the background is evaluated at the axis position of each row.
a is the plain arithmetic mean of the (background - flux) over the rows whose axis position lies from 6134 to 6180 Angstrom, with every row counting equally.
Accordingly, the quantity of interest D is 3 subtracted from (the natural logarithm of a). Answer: -7.0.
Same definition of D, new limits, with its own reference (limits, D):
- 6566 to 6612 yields -6.7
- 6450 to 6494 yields -9.3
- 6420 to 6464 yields -11.9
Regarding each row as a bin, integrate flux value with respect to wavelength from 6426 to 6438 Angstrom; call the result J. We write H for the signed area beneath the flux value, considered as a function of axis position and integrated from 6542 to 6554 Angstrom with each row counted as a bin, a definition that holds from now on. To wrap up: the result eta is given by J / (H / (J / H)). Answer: 1.22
